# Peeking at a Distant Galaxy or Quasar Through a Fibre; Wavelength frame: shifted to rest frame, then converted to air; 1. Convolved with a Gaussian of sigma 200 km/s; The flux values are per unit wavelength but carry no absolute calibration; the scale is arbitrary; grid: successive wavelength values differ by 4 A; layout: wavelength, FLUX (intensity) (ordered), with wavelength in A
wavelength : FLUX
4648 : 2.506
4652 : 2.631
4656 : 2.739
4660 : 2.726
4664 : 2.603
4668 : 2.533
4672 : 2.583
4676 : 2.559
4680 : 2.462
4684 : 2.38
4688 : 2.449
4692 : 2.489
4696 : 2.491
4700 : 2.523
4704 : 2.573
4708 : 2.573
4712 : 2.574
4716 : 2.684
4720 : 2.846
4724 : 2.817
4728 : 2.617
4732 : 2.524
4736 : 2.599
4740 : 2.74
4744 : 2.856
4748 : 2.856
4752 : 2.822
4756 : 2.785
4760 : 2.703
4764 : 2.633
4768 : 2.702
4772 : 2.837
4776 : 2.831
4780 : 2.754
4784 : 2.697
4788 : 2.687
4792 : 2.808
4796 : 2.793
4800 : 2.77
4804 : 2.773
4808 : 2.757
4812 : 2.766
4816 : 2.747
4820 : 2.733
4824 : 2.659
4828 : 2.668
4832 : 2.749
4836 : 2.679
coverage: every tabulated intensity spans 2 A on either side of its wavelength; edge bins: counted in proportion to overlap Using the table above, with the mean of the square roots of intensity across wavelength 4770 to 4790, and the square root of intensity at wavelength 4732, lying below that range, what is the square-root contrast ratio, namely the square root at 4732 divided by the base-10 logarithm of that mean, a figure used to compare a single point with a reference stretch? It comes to 7.2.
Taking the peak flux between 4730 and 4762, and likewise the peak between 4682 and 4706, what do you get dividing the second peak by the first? 0.90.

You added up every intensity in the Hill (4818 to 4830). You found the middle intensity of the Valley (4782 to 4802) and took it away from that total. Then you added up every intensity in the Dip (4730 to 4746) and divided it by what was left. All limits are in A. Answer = 2.0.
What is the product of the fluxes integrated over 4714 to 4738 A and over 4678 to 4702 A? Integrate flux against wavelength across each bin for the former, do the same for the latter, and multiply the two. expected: 3808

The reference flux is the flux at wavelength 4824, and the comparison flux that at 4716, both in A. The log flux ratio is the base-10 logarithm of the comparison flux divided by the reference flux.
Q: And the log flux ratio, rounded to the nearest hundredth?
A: 0.00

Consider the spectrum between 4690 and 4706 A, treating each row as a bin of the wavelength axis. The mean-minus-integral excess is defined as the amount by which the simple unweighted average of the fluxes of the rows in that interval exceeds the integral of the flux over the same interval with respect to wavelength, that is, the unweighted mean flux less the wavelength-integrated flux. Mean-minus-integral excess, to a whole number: -38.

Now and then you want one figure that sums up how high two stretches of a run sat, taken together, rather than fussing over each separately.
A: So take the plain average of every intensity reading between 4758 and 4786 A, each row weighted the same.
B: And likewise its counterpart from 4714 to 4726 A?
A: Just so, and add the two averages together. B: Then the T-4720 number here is 5.5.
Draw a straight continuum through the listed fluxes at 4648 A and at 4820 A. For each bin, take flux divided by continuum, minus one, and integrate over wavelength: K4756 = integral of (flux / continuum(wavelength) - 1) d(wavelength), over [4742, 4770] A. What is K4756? 1.2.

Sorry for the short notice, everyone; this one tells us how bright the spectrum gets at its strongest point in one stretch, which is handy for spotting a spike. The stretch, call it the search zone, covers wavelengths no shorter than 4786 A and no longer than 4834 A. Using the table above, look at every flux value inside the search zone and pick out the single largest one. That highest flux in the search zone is 2.808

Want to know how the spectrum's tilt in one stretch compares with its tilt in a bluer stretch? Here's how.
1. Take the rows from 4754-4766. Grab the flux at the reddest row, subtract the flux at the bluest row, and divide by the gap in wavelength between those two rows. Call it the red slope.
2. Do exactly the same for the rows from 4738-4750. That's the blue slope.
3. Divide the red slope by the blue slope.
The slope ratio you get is -1.3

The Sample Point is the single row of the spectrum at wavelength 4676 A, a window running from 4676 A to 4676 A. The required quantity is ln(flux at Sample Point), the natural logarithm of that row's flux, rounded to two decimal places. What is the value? 0.94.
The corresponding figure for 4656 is 1.01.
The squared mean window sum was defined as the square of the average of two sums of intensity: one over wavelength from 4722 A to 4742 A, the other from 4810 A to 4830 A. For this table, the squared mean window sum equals 180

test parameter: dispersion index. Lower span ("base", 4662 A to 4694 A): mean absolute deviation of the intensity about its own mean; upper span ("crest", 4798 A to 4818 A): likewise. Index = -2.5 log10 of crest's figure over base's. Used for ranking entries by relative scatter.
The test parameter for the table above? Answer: 2.2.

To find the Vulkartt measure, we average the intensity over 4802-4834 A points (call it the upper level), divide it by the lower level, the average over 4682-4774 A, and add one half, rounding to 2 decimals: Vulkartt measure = 1.53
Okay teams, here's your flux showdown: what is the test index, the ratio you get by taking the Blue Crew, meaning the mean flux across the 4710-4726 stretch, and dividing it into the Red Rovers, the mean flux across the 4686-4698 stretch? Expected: 0.91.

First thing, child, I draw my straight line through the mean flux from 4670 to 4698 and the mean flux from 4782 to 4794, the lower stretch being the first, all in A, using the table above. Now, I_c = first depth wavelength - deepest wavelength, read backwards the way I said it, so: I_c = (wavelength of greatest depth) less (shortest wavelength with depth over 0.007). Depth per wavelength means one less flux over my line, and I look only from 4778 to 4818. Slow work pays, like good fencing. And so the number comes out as 32 A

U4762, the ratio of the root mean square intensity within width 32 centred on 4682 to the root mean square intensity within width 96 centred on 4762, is 0.91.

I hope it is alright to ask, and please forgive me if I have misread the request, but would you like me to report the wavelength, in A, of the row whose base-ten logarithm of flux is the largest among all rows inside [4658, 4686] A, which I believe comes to 4660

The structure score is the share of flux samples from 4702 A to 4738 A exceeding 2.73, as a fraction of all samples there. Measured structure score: 0.22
